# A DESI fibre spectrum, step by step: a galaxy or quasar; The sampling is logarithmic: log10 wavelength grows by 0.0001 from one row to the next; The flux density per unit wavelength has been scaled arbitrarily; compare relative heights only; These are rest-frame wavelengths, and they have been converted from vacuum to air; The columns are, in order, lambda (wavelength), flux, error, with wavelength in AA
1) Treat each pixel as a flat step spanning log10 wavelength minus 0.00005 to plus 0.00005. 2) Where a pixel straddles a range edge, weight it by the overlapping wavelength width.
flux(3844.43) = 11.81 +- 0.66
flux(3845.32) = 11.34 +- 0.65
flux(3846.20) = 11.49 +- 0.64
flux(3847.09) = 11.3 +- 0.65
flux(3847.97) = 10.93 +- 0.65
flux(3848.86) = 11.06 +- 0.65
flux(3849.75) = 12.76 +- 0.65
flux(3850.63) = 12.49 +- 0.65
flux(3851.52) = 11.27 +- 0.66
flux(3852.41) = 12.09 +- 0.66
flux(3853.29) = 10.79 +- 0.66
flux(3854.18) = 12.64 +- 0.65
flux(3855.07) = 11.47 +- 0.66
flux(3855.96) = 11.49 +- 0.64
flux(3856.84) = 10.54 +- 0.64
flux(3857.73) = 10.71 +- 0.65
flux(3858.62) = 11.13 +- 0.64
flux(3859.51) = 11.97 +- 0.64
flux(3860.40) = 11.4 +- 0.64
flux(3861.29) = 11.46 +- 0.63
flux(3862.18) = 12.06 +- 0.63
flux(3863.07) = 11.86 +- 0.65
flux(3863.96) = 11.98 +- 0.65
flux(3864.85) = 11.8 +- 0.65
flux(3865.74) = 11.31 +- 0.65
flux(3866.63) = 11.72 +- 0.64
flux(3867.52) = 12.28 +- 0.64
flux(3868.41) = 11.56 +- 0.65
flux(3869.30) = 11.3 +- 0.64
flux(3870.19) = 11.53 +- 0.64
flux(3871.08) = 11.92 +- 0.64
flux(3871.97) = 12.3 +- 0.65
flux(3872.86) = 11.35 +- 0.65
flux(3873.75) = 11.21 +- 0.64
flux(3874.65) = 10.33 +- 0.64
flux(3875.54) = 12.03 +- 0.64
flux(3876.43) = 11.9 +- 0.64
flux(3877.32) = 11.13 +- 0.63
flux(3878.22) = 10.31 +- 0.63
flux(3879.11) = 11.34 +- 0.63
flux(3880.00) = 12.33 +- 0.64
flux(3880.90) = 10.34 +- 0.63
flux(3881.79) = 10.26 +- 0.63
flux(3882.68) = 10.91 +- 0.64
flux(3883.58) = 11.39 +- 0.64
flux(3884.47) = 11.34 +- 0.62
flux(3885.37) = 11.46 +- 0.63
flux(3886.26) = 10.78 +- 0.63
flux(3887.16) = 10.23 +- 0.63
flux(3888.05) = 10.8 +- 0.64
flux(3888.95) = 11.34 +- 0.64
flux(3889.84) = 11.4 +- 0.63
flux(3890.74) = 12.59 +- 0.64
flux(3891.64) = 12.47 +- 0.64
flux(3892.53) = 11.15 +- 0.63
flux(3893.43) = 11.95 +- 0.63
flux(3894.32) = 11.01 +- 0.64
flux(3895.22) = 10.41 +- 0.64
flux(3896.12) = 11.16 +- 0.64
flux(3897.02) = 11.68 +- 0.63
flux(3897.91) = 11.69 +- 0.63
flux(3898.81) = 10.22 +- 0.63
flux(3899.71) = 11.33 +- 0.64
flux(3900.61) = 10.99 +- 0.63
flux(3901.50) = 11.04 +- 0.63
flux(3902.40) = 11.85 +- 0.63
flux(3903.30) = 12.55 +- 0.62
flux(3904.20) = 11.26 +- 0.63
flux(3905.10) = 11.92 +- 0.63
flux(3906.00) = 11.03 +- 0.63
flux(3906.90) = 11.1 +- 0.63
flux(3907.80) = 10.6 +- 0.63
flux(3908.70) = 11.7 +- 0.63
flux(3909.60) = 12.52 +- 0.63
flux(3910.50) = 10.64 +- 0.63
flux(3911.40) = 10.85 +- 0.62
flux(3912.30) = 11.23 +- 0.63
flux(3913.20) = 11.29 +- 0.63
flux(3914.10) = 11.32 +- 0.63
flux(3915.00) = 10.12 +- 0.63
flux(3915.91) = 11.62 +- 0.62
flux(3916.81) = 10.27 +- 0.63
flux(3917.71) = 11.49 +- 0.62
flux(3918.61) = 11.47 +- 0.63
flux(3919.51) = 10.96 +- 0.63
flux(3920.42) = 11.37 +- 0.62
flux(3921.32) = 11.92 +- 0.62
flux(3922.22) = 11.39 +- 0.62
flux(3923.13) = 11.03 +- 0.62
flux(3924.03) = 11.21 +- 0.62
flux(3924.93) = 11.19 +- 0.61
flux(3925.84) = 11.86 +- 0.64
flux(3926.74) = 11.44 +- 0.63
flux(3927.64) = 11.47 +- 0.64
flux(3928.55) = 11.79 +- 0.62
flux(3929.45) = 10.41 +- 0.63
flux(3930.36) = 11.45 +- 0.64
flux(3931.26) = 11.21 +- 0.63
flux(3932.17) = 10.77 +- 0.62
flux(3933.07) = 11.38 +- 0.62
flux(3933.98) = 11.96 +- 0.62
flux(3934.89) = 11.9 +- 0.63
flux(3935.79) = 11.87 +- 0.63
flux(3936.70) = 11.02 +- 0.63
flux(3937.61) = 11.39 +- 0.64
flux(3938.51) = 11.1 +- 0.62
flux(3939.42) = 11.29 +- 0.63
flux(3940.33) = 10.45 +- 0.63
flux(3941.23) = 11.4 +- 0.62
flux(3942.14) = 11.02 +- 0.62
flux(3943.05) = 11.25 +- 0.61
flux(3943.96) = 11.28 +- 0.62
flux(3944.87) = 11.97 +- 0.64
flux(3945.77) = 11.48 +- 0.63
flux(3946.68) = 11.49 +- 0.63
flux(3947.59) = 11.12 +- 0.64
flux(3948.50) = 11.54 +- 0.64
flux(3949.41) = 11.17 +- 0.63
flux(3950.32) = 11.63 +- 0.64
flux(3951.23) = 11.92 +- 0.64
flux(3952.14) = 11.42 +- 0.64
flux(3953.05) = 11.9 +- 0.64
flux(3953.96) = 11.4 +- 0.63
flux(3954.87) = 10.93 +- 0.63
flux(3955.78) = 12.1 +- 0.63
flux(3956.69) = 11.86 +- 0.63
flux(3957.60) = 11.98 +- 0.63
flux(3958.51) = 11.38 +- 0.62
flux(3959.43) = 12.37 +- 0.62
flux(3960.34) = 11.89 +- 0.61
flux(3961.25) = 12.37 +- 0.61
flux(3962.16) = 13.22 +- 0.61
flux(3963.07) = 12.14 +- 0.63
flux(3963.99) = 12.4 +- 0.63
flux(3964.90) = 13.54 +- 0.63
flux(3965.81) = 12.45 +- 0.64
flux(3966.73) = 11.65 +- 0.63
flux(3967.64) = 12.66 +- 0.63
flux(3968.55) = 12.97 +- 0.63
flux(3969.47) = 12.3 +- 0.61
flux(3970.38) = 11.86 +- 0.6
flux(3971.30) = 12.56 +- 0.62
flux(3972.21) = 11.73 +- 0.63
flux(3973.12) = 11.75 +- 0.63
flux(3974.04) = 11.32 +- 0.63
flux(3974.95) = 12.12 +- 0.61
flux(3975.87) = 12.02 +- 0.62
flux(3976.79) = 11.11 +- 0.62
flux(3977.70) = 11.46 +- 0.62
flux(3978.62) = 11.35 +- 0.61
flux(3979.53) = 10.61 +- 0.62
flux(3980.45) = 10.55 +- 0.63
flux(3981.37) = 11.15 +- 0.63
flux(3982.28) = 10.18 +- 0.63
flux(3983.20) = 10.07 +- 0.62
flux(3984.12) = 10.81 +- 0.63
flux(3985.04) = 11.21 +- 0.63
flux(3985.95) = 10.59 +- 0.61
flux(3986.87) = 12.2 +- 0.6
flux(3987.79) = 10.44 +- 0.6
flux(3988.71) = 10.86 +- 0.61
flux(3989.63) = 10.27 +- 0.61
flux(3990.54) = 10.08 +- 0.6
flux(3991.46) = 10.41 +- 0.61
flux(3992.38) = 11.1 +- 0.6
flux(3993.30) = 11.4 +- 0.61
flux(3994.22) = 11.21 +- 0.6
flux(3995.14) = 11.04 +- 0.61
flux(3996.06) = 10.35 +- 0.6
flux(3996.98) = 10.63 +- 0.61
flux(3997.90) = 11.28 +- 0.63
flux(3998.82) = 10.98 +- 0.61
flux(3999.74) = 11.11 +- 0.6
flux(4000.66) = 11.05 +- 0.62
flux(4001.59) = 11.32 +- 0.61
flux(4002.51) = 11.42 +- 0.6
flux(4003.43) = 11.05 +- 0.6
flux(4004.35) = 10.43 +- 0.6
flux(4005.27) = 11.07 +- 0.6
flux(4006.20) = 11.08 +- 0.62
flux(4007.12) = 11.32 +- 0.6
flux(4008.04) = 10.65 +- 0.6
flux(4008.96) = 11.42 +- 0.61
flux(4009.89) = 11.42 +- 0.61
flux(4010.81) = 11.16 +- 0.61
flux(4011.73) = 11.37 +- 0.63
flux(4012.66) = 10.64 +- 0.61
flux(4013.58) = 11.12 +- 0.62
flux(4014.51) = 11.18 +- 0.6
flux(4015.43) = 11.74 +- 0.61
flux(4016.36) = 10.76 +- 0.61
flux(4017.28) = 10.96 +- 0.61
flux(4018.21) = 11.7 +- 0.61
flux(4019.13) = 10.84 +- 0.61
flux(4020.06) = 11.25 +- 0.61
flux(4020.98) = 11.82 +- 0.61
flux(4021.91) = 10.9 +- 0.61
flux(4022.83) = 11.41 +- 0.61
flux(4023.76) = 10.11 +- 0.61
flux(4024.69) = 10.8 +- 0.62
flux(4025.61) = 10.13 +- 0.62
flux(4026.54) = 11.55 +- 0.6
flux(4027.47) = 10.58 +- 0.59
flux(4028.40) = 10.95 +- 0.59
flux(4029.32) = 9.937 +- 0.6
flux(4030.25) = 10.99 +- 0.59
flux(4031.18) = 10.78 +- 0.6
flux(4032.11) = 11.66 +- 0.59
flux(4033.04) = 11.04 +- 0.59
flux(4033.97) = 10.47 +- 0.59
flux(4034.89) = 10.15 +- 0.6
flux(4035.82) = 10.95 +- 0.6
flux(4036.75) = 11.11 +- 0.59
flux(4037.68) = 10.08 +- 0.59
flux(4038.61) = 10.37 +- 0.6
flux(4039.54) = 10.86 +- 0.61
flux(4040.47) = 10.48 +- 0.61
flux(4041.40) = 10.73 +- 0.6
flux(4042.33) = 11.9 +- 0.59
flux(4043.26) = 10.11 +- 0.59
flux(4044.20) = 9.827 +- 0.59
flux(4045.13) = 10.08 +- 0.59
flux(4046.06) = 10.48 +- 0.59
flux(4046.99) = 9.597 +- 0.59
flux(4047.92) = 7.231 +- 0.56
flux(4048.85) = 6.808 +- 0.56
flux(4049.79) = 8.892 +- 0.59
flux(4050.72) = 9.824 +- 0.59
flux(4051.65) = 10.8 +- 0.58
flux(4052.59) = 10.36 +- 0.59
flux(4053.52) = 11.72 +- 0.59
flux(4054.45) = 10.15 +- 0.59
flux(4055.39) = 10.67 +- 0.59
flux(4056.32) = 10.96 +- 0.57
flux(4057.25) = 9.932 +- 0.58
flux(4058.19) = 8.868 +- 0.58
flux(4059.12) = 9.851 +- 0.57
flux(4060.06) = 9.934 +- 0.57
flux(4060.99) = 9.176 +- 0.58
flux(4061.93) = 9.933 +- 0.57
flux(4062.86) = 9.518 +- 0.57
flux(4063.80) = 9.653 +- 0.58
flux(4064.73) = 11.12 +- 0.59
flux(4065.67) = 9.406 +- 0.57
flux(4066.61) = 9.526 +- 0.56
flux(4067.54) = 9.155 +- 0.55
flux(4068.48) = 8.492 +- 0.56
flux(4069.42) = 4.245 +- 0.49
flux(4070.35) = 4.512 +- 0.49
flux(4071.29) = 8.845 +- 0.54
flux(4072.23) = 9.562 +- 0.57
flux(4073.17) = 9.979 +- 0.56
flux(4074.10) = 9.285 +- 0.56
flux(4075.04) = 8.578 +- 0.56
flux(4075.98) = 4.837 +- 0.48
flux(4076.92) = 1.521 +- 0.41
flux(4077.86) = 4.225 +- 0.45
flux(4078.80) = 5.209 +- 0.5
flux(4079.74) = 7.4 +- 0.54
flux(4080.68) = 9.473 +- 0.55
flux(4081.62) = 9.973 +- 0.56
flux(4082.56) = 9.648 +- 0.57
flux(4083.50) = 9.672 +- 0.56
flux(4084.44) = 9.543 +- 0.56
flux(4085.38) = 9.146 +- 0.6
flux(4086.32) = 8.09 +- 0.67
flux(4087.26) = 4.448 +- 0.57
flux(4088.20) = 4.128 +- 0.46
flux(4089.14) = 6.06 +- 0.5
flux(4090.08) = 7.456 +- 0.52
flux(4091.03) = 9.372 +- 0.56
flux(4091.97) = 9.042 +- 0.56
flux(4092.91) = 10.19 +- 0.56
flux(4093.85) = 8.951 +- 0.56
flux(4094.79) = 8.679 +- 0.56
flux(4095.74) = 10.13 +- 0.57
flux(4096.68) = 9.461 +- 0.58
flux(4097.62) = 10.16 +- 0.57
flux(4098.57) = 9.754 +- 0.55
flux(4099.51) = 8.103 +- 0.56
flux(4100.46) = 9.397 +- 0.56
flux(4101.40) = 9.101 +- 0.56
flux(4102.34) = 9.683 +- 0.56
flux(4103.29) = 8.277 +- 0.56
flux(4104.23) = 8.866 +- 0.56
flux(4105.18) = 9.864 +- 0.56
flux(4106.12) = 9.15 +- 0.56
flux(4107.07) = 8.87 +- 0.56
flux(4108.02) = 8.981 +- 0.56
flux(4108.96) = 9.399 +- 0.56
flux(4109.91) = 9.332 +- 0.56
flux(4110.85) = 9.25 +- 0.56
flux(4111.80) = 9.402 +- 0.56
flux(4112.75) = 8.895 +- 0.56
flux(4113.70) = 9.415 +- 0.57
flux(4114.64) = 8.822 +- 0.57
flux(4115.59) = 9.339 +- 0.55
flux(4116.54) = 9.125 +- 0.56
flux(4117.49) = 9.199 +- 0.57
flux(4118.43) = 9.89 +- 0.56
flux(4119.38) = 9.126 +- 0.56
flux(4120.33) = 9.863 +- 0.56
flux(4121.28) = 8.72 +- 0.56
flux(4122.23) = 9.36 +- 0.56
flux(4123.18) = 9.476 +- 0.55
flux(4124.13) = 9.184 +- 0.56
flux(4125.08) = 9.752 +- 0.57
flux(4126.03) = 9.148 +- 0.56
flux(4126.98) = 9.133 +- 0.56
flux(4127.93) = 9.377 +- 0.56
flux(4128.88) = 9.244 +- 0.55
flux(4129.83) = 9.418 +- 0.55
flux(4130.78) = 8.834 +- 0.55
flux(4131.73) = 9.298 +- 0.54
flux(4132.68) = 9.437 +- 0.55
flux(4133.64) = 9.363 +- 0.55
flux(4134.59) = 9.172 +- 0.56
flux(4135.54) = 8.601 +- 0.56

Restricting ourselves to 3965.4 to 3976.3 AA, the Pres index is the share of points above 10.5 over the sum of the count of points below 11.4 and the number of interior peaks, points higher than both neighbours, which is 0.20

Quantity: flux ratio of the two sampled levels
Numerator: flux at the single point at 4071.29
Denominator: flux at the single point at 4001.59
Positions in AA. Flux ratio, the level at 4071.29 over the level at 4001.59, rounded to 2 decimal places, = 0.78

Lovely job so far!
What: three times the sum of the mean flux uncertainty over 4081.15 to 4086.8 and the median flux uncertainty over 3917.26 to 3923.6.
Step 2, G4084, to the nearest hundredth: 3.62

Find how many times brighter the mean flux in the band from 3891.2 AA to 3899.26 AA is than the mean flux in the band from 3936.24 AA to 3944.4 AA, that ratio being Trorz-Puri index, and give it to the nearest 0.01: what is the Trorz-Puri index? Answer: 1.02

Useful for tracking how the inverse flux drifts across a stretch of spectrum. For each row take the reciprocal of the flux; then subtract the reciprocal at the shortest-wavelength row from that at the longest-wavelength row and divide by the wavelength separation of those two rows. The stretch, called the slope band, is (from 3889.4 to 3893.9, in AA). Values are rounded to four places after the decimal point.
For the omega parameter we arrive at -0.0011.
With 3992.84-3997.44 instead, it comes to 0.0017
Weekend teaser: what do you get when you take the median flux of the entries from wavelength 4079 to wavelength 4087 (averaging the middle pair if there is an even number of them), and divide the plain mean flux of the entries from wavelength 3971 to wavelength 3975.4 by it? 1.25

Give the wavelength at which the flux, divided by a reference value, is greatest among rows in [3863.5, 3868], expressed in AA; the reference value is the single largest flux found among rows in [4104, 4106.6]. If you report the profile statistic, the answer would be 3867.52 AA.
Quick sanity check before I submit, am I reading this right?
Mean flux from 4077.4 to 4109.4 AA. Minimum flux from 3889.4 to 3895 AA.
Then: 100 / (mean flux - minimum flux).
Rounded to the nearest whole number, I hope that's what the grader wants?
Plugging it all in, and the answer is -40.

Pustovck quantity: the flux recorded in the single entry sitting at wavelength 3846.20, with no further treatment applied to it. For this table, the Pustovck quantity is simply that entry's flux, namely 11.49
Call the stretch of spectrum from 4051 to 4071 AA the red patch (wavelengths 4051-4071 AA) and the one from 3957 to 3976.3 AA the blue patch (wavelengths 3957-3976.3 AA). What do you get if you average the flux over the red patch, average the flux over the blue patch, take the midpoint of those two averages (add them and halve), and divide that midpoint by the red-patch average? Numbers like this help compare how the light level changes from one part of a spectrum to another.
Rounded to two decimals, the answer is 1.15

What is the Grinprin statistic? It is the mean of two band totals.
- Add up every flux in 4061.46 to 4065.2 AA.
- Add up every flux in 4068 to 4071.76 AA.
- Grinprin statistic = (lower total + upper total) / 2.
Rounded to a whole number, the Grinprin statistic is 33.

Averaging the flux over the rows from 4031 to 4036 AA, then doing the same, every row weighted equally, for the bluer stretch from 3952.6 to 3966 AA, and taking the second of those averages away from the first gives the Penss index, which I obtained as -1.3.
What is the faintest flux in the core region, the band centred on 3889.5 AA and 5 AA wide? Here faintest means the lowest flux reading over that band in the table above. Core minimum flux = 10.23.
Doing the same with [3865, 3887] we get 10.26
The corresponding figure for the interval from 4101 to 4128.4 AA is 8.277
